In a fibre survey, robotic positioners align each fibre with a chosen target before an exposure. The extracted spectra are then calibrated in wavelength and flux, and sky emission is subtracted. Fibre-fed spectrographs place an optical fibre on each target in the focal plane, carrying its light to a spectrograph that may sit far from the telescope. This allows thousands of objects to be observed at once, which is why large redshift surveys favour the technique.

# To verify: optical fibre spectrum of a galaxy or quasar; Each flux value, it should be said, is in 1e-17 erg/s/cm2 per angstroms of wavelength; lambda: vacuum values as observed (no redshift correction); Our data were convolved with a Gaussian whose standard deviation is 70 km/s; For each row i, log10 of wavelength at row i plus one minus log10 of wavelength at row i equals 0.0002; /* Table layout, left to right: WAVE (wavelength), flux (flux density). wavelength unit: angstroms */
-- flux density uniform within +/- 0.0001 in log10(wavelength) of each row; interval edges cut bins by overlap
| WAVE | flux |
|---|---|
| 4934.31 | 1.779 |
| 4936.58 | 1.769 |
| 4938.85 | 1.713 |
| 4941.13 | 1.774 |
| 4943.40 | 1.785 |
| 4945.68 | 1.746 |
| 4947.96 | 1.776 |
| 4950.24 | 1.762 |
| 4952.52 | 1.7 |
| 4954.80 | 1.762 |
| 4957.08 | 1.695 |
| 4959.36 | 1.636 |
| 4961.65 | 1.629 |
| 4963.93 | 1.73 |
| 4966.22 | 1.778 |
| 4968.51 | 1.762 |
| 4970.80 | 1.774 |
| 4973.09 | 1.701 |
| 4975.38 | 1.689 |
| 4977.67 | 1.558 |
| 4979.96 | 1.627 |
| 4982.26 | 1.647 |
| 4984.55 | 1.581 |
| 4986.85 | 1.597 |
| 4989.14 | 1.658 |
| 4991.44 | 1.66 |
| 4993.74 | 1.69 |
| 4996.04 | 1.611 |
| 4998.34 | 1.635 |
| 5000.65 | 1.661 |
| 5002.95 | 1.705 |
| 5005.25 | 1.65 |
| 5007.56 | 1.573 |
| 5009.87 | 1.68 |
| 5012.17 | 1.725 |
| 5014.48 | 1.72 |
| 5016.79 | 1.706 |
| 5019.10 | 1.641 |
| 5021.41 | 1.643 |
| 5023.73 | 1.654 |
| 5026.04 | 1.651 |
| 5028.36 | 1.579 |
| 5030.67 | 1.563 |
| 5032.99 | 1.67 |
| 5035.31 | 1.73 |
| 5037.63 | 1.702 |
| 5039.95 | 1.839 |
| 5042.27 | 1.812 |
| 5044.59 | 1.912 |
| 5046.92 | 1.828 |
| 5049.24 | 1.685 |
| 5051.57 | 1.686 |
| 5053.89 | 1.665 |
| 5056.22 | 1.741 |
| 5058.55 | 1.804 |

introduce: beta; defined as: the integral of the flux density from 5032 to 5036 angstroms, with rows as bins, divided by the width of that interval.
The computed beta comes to 1.70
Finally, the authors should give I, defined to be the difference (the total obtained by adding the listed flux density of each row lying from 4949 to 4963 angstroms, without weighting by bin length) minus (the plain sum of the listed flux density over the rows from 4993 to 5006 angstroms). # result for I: 0.2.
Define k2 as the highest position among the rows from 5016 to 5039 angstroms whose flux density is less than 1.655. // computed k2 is 5030.67 angstroms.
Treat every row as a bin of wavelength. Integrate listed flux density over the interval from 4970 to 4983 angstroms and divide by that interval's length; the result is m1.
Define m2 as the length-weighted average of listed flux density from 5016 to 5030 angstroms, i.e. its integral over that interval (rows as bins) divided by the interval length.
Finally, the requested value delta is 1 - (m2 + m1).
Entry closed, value -2.30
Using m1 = 1.66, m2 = 1.64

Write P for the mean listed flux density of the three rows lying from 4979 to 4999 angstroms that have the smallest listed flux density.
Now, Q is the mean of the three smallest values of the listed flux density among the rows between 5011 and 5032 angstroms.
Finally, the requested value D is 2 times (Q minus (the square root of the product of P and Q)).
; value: 0.00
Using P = 1.60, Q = 1.59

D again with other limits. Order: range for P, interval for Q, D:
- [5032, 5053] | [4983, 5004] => -0.08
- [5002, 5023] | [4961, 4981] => -0.01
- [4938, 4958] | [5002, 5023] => -0.08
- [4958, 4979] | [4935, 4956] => 0.11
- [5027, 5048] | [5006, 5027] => 0.02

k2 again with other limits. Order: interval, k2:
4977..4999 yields 4998.34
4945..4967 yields 4961.65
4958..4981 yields 4979.96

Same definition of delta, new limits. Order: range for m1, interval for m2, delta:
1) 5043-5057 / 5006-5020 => -2.43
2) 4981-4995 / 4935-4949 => -2.40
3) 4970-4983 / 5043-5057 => -2.42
